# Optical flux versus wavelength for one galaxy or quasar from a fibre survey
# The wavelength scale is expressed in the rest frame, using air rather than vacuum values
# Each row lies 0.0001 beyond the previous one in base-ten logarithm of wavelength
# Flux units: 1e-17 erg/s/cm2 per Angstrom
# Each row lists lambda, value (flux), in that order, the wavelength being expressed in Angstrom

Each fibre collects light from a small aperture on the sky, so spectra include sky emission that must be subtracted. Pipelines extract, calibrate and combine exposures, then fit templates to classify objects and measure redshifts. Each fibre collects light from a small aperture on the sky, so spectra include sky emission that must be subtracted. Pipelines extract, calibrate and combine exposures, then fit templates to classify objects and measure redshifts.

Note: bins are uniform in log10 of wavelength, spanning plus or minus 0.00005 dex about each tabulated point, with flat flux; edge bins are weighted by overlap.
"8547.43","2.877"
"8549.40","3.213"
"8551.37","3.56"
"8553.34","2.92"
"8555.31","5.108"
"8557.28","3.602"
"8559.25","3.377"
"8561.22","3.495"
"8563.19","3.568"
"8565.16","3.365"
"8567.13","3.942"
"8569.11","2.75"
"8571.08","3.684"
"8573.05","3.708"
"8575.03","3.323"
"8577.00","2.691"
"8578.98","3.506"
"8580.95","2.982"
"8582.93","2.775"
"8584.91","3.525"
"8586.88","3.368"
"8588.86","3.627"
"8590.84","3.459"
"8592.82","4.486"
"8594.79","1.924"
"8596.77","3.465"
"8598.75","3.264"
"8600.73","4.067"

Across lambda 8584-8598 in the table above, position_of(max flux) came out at 8592.82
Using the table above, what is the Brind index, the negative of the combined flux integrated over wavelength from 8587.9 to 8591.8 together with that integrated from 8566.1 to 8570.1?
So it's -27.2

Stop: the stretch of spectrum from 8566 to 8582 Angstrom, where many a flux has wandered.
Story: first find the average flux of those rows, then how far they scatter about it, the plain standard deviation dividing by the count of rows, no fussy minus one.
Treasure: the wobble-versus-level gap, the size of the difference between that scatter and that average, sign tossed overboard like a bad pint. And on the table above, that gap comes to 2.88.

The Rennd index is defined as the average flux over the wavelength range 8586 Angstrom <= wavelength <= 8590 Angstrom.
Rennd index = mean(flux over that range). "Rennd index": 3.50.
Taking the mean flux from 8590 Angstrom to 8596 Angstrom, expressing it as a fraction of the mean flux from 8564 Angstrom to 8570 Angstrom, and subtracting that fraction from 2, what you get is 1.02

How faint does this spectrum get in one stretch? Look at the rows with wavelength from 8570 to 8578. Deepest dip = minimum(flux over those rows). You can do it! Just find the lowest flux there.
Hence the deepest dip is 2.691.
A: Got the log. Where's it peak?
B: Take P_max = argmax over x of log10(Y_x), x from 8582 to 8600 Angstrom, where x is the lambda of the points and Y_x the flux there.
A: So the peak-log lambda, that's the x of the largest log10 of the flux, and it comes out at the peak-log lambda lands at 8592.82 Angstrom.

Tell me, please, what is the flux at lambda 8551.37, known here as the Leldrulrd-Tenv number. 3.56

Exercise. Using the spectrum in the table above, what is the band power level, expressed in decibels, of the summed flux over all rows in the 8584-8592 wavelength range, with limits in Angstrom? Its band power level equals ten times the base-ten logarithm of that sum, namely 11.5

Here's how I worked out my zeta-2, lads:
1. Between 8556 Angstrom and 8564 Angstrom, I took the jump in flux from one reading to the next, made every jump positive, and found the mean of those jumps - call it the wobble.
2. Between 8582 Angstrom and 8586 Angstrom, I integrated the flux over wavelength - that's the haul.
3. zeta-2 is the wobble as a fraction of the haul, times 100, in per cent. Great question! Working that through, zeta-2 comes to 1.1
